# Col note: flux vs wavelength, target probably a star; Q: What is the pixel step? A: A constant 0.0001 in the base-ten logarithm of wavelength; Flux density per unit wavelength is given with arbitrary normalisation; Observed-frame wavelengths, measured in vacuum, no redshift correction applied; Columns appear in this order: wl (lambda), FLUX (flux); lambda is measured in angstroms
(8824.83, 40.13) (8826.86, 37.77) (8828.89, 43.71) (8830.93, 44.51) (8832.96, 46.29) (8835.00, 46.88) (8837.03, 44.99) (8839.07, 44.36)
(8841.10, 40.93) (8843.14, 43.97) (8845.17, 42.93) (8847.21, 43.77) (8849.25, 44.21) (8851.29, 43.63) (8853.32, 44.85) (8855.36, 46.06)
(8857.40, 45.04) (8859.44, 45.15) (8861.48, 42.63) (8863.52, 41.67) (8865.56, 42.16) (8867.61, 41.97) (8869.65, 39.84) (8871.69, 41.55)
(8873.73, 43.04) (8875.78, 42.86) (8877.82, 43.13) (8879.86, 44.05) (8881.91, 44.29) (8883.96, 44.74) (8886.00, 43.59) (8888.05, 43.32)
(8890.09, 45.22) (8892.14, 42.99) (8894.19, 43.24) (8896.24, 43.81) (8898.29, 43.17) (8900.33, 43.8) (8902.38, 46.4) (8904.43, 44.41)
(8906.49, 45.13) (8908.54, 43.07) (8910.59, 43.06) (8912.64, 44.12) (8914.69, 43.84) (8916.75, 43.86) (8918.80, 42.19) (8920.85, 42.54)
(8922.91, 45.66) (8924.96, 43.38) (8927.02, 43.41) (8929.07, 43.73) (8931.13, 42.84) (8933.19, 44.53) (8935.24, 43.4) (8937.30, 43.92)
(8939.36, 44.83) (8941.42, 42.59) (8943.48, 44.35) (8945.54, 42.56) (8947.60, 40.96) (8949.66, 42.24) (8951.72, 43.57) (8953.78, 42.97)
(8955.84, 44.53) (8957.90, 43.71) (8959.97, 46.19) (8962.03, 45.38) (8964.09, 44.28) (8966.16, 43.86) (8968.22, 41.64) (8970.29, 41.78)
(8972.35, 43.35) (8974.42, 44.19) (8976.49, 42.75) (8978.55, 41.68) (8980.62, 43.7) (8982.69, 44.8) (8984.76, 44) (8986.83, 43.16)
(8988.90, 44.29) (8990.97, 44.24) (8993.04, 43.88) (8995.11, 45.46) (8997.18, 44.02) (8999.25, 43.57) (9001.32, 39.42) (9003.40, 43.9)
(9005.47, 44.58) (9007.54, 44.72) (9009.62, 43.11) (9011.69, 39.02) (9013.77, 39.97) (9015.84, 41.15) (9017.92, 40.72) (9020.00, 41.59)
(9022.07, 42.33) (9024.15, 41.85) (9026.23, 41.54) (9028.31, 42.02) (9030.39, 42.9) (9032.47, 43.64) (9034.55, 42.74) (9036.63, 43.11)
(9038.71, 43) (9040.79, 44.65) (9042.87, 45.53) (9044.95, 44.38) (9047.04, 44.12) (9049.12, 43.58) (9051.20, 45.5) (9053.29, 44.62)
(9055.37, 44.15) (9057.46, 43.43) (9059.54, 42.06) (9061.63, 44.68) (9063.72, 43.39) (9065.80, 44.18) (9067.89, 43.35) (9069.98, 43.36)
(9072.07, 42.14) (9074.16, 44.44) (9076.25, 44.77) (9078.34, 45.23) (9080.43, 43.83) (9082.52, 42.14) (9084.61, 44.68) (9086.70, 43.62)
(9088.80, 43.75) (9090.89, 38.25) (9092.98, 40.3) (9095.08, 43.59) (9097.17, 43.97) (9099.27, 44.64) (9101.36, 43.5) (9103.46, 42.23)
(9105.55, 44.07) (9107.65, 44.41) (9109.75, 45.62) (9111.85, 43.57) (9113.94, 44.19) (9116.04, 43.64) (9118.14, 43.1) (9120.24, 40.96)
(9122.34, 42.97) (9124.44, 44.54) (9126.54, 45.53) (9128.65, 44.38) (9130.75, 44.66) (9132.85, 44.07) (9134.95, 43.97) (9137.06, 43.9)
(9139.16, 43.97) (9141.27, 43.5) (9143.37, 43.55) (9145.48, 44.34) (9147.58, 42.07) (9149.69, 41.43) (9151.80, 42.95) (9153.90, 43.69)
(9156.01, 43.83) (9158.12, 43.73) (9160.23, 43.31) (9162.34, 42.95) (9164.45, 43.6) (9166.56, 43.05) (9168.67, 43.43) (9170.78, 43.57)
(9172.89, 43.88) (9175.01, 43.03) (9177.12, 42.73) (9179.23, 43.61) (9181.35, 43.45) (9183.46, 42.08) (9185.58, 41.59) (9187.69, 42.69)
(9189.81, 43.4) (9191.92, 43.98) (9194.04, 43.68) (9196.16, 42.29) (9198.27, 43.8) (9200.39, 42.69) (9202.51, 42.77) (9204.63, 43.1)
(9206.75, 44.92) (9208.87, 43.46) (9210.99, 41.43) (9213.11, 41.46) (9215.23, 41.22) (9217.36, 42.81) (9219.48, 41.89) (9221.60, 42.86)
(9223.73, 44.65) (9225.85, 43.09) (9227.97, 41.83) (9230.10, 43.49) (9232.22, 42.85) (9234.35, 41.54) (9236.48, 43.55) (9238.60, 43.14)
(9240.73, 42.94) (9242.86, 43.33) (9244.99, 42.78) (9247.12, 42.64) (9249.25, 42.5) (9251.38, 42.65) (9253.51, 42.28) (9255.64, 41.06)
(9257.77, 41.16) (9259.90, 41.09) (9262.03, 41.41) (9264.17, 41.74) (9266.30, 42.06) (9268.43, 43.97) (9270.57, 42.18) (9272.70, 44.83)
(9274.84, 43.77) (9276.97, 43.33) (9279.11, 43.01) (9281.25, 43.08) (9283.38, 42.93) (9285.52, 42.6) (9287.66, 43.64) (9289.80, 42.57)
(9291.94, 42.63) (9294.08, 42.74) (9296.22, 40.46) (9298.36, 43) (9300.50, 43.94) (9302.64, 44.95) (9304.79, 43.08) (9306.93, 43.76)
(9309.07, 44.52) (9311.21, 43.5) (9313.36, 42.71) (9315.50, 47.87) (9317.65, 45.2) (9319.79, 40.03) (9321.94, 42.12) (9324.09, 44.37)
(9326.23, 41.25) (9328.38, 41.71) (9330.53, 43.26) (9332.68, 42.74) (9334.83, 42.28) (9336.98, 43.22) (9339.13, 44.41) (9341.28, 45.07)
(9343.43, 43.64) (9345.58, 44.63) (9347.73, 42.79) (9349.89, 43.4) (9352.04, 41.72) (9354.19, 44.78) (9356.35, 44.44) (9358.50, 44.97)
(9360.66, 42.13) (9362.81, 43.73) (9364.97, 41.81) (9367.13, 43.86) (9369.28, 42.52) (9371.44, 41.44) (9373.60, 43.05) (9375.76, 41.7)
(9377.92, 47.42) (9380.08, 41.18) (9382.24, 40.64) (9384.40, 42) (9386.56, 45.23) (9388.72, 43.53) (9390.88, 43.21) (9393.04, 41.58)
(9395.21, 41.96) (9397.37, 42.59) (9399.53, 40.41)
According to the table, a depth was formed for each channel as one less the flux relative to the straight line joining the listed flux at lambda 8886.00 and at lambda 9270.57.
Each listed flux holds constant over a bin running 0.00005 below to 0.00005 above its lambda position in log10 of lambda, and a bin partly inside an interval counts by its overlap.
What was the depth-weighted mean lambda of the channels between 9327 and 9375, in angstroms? 9350.5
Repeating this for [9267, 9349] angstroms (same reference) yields 9311.1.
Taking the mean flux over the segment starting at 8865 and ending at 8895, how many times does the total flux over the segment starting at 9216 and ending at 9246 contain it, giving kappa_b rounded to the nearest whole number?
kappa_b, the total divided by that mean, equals 14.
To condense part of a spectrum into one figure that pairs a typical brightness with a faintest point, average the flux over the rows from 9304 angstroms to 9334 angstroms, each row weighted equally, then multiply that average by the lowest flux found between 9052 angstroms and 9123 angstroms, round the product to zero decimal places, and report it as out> 1656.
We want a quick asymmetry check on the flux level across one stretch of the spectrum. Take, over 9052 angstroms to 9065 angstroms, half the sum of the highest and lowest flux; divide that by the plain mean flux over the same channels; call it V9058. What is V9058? 0.99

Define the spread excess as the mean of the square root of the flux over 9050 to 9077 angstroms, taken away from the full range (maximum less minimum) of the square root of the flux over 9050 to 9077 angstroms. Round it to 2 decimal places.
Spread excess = -6.36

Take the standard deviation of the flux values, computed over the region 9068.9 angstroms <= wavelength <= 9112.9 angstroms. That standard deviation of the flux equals 1.7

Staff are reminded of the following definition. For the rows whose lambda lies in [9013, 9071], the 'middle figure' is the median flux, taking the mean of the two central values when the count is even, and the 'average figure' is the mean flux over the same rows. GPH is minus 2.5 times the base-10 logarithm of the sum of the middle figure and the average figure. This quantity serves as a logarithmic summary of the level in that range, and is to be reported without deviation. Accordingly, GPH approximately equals -4.84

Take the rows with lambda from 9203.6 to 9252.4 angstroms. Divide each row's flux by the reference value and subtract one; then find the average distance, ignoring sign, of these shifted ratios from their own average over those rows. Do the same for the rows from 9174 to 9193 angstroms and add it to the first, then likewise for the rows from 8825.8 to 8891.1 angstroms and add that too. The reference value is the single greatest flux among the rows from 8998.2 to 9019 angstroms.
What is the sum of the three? 0.060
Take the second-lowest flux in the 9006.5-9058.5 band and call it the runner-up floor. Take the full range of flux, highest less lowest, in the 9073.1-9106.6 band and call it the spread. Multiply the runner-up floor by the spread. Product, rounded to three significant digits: 279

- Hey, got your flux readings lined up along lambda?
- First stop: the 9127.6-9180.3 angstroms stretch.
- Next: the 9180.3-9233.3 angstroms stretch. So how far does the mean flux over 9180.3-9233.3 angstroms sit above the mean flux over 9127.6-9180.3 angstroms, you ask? -0.6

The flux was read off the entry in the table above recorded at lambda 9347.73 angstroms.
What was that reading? 42.79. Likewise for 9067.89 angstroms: 43.35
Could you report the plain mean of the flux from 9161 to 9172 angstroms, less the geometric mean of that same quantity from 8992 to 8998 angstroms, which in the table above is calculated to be -1.1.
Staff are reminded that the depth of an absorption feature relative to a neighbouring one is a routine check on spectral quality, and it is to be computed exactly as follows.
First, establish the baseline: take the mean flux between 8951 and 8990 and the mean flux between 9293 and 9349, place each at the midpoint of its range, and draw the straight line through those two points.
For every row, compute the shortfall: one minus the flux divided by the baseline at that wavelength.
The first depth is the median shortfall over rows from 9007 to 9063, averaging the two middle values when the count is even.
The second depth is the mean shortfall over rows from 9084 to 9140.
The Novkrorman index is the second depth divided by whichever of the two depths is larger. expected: 0.0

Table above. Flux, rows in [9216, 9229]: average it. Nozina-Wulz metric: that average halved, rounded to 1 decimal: 21.4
